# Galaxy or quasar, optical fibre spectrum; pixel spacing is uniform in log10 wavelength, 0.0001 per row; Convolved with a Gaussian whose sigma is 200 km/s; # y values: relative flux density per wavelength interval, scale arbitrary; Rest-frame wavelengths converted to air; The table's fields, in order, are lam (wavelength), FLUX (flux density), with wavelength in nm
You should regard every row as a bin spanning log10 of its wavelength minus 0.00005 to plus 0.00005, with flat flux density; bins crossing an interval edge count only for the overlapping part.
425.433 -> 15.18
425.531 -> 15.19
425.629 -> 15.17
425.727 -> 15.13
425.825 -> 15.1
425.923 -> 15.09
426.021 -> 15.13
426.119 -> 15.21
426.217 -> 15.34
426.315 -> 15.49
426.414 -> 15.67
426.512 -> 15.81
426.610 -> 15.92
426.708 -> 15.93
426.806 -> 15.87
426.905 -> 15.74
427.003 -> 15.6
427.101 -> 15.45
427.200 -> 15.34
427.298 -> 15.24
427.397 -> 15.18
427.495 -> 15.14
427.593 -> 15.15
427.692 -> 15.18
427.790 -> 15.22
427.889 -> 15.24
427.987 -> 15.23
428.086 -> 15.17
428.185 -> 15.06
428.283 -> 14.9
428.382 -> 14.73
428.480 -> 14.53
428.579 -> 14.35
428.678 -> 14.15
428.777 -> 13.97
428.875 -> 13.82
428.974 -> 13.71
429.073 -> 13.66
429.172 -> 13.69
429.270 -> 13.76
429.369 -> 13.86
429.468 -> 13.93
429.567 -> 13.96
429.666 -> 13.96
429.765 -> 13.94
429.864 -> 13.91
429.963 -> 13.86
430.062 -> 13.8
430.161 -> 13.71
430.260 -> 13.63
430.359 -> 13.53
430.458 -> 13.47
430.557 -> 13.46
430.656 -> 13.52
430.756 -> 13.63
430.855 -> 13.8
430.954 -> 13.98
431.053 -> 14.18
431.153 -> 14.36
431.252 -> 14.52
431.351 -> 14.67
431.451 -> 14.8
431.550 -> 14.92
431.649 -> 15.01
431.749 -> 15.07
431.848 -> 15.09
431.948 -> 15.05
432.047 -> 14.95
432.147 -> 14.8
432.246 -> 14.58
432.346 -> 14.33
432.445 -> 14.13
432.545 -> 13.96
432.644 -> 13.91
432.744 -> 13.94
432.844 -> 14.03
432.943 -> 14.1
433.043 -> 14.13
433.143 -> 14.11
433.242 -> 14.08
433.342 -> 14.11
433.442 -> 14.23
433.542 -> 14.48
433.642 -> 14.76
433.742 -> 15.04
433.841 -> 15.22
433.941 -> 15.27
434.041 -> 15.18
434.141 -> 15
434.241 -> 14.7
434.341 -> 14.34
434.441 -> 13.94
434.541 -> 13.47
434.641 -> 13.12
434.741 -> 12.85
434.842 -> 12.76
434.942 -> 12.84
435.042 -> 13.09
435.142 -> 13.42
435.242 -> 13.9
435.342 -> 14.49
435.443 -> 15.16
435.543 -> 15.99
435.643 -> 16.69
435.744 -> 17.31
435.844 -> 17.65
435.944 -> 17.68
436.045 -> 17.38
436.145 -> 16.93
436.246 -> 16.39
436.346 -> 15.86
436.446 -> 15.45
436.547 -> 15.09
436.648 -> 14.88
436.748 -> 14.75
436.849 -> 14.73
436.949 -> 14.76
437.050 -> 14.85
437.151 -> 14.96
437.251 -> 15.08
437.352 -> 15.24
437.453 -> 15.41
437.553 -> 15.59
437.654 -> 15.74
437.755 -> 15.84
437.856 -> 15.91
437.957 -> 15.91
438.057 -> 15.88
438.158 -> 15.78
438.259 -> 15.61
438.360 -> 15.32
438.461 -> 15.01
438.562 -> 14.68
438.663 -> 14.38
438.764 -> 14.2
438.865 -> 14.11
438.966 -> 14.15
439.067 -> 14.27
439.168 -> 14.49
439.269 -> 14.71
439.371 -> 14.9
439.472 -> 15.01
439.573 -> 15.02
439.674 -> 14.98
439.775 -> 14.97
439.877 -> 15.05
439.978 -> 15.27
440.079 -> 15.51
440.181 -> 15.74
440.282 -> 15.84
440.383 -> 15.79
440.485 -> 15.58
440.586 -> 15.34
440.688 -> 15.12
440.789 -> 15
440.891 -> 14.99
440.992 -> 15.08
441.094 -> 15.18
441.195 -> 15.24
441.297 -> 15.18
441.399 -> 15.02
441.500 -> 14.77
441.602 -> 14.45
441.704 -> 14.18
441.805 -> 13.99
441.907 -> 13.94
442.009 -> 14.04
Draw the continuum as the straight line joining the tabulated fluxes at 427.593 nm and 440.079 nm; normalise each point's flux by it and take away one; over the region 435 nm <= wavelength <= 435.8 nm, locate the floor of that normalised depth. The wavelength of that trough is 435.042 nm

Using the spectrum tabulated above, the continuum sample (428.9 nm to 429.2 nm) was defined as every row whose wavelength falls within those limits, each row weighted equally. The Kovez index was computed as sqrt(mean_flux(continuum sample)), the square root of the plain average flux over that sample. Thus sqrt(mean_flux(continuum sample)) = 3.70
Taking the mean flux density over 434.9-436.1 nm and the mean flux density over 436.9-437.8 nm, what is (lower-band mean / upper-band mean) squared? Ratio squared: 1.03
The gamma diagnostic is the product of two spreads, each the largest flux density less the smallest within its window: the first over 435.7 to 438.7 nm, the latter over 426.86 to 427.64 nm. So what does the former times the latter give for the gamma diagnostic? 2.0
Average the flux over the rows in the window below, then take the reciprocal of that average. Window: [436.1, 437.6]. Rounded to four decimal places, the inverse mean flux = 0.0652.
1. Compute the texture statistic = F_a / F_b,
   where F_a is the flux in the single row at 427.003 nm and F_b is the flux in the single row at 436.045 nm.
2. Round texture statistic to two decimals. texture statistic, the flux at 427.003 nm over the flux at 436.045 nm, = 0.90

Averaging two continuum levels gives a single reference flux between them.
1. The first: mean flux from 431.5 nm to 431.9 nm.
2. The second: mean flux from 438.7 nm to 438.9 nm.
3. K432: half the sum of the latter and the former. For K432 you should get 14.6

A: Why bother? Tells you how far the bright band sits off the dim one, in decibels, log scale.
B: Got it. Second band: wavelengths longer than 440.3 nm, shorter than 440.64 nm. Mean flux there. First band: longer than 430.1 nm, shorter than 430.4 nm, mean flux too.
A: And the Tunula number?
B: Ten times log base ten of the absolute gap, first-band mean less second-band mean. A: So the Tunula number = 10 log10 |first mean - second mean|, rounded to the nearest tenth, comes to 2.9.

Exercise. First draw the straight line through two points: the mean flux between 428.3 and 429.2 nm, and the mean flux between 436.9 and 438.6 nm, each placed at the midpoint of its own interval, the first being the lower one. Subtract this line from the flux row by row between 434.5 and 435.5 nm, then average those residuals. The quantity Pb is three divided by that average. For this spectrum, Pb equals -2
